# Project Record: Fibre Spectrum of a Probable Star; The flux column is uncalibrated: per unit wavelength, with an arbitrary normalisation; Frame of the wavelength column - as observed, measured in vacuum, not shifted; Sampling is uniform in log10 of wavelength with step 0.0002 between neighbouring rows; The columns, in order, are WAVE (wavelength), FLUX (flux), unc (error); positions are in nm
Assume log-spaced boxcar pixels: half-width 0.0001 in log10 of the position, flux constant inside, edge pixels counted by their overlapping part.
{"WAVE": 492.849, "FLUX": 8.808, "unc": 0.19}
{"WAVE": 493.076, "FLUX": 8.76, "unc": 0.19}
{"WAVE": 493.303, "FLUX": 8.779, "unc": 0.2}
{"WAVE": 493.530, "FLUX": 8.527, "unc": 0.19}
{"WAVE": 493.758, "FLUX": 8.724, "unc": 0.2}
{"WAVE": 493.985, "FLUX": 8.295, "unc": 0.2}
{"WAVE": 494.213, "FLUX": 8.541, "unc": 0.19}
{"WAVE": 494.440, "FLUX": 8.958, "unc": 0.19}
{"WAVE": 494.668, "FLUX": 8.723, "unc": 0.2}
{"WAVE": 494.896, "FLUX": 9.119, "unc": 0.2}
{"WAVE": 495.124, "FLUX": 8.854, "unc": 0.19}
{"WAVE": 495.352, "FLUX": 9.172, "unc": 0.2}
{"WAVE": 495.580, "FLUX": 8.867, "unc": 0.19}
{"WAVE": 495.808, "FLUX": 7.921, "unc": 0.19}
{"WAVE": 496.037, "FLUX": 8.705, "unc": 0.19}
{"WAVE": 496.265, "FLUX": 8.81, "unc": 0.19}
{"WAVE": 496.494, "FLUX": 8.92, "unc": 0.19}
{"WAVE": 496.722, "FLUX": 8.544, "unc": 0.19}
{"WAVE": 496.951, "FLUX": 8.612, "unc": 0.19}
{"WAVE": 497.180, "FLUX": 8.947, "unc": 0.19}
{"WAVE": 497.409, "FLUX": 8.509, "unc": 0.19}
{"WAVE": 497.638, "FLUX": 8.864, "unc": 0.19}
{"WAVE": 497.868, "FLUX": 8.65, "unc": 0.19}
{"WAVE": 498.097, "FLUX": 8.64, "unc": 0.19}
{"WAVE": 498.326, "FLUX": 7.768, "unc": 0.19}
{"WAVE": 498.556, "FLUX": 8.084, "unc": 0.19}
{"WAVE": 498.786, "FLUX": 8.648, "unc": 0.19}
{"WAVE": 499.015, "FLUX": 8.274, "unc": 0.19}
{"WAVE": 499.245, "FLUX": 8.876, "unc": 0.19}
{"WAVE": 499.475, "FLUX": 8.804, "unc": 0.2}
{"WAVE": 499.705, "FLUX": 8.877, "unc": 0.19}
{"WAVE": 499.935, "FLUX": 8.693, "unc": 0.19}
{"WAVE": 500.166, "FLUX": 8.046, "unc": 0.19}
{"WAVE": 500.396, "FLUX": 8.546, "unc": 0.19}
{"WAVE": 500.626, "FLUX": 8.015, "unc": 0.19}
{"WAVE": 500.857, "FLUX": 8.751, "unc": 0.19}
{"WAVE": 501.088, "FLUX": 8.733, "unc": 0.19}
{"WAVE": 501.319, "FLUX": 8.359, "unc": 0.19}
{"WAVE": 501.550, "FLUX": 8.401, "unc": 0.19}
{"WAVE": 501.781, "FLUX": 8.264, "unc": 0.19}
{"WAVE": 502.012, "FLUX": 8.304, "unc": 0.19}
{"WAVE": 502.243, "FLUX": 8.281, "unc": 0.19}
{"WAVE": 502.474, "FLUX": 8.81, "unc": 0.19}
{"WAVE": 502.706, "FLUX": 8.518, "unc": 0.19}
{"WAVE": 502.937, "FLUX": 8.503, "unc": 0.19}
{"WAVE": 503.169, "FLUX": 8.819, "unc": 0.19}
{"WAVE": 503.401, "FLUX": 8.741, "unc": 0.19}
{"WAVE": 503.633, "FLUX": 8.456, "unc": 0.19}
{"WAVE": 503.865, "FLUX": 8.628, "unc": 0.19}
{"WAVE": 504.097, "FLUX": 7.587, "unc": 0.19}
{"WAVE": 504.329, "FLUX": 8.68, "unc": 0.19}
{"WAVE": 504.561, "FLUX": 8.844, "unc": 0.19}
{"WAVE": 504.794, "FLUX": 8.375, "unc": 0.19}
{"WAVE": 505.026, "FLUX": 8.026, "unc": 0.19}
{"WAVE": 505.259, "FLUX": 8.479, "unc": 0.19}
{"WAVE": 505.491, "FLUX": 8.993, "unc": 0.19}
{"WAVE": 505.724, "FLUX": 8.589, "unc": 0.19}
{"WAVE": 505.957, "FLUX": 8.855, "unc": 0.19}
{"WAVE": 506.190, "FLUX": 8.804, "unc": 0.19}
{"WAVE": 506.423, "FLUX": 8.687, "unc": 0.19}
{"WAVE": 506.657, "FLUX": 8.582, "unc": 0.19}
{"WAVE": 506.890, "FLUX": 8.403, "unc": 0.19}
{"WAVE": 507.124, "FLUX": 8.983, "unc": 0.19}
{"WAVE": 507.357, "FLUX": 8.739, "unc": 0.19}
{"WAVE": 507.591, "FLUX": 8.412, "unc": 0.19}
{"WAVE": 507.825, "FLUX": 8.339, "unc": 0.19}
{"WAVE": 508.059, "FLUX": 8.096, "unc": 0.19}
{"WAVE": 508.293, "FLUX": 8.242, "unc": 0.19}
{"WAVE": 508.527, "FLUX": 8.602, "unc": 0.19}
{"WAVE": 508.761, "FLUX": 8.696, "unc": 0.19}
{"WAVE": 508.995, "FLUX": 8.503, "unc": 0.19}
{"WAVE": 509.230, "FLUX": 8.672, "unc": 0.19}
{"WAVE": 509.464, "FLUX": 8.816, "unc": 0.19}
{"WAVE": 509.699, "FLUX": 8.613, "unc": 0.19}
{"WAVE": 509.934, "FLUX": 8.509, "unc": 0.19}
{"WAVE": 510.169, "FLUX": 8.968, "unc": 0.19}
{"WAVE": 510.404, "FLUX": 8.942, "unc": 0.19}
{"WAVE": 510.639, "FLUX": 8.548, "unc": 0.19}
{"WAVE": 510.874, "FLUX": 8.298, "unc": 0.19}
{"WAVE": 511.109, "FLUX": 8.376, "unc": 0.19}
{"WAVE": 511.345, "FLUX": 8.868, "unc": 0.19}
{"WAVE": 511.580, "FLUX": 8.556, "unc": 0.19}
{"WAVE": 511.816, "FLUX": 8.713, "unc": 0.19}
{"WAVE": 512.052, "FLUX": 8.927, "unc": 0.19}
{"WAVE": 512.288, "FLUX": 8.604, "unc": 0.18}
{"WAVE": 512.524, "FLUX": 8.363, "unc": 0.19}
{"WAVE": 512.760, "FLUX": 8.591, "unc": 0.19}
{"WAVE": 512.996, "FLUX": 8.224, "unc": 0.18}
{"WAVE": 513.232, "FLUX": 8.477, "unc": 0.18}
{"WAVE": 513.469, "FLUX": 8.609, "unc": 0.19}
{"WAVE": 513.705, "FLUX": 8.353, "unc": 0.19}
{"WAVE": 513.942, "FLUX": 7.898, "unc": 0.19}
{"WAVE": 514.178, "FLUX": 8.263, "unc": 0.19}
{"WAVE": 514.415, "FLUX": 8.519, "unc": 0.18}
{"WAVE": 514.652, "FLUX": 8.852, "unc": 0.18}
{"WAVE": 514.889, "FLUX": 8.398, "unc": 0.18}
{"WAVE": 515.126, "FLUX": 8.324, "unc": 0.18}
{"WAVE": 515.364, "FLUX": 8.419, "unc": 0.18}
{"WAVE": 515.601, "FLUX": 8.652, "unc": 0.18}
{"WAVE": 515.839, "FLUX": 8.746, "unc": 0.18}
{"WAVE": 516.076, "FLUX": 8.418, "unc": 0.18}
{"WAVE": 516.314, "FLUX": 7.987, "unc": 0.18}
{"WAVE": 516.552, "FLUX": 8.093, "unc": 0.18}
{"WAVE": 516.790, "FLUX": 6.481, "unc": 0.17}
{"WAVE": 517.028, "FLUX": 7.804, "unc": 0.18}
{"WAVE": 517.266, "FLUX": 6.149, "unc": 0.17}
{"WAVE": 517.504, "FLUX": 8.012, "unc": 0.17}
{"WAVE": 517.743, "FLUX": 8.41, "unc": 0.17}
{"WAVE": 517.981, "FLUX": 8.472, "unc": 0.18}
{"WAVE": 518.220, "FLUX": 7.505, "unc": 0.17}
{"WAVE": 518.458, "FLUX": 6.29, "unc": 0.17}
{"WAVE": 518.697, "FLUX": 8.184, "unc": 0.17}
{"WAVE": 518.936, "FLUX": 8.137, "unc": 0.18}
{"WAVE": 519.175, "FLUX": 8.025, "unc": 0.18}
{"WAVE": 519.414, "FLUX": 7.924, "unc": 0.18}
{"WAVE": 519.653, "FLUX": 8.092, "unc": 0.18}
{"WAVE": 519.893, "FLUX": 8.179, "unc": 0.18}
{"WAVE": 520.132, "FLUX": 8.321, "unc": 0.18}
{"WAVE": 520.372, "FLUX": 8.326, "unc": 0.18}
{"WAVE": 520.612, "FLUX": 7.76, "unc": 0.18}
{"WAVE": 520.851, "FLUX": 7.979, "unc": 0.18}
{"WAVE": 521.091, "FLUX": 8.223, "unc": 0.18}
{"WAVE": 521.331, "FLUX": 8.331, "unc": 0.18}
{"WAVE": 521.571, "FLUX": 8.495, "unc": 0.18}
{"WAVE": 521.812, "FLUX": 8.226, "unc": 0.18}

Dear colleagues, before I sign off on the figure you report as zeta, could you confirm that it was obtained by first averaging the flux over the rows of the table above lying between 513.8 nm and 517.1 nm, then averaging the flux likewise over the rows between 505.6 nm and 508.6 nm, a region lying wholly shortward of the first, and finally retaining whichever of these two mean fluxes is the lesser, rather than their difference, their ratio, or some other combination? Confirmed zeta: 8.2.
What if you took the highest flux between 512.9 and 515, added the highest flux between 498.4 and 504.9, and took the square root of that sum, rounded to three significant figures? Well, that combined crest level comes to 4.21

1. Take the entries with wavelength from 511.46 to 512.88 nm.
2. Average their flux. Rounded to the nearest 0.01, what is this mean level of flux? 8.63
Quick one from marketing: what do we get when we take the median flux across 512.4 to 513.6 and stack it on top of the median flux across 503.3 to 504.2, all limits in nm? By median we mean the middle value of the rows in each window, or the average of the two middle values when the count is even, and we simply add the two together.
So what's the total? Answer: 17.0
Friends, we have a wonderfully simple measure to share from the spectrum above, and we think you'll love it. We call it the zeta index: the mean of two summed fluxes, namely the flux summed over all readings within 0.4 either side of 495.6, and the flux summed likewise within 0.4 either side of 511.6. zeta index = 26.0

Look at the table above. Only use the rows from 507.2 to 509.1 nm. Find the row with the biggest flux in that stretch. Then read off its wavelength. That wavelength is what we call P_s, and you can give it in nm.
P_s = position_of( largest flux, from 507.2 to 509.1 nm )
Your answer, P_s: 507.357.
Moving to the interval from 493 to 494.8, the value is 494.440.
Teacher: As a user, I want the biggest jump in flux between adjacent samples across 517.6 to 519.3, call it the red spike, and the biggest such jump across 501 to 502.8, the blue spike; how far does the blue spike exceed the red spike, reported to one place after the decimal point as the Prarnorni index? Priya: -1.4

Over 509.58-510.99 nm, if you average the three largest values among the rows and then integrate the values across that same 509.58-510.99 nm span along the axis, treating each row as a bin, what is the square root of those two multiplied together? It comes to 10.4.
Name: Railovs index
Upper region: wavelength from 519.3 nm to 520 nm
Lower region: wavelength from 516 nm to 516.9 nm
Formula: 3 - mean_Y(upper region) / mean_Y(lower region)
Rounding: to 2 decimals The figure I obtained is 1.96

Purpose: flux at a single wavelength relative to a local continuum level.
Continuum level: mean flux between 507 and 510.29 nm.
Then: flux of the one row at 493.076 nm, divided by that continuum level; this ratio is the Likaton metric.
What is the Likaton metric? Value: 1.02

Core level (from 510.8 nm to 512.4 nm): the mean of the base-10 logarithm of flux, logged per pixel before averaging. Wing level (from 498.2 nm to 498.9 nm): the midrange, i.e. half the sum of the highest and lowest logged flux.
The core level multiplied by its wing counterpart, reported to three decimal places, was 0.855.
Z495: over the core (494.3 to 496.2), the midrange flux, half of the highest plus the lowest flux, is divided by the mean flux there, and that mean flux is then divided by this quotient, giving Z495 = 9.04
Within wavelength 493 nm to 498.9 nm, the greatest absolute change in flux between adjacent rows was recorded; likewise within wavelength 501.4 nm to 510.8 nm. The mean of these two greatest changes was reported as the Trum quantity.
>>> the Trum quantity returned 1.02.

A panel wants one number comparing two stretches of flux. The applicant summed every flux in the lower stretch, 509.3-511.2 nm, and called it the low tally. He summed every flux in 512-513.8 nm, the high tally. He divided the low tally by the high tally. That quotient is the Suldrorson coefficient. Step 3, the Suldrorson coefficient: 1.014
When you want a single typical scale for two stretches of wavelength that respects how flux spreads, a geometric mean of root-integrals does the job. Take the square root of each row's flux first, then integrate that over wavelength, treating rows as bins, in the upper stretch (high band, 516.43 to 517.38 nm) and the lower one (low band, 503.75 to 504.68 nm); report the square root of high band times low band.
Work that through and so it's 2.62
